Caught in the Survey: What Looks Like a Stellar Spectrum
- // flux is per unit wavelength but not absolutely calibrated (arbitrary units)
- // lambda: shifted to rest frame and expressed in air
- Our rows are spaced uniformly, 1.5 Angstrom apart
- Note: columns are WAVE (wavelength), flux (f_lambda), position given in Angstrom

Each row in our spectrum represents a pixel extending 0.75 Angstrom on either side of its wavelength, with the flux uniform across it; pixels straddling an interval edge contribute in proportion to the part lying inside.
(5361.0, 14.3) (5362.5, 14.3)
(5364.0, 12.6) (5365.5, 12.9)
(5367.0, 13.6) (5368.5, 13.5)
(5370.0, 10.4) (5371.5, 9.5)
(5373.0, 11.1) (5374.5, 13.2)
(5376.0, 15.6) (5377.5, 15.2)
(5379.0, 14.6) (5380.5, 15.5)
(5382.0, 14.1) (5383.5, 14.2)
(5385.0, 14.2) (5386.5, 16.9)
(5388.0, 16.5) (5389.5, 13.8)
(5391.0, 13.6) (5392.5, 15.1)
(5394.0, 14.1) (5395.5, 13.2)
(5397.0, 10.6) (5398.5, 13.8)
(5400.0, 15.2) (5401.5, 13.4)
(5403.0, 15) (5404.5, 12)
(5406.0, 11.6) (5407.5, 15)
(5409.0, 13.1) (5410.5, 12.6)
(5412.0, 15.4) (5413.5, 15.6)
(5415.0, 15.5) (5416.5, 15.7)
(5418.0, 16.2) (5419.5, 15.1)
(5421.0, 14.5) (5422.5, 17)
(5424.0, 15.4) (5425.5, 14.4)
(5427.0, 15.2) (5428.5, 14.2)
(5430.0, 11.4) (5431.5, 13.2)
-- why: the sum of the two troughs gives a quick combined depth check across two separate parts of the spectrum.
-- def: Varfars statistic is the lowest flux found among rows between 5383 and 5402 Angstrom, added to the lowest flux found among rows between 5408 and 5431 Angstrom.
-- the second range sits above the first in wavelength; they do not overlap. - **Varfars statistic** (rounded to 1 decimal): 22.0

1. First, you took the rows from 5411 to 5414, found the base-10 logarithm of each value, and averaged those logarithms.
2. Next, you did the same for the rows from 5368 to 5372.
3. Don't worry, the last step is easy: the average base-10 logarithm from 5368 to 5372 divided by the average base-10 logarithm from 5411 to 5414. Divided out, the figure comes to 0.88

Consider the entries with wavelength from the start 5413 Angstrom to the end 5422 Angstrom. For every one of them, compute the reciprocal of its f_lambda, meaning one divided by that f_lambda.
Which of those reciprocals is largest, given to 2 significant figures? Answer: 0.069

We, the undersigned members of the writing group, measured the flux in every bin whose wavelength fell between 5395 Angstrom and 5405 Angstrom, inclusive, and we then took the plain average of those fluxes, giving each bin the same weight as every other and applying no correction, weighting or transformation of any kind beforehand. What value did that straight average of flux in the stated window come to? 13.3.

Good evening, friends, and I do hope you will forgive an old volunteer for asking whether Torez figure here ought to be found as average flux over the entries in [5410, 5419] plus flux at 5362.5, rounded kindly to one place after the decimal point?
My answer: 29.5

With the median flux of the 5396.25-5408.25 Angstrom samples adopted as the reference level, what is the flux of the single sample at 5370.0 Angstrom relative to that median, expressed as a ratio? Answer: 0.76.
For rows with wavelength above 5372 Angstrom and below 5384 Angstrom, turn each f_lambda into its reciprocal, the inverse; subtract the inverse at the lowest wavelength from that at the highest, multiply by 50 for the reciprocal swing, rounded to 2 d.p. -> -0.98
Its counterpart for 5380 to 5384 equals 0.30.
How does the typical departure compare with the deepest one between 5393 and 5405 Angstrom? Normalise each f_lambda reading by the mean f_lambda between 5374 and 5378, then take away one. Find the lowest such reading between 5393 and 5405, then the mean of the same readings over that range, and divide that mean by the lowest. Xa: 0.3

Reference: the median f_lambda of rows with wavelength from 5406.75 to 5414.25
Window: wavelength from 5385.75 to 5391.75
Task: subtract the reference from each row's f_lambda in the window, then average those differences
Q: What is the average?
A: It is 0.2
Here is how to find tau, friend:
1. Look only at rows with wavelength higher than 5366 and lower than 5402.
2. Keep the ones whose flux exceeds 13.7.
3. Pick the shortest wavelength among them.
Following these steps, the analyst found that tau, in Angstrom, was 5376.0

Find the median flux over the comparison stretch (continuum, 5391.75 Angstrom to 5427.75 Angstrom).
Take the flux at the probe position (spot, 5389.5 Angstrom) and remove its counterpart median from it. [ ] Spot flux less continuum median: -1.2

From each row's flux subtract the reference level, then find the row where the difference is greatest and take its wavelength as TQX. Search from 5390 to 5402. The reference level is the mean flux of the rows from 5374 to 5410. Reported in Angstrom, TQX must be 5400.0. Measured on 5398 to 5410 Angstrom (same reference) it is 5400.0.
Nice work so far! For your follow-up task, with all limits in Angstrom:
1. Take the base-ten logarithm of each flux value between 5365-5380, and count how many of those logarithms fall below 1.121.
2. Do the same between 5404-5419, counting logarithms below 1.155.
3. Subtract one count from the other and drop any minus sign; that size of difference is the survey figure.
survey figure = 1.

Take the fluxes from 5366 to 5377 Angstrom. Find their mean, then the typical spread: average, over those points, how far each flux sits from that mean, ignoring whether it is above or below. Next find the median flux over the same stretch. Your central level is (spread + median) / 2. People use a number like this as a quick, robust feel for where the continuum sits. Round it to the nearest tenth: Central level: 7.5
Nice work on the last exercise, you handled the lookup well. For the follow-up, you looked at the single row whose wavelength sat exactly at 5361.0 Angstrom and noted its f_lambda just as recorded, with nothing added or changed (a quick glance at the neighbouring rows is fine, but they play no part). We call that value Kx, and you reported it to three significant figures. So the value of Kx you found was 14.3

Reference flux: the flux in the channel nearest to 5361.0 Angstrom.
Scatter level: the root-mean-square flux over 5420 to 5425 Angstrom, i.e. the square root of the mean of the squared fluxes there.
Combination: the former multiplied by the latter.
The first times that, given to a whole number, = 224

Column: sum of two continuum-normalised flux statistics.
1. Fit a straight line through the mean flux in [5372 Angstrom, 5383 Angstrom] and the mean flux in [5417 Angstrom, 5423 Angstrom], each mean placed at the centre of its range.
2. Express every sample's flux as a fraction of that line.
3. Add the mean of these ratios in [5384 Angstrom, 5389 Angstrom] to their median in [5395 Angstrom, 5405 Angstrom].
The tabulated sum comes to 1.98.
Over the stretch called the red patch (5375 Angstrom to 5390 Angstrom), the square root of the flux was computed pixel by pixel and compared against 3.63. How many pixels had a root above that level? 10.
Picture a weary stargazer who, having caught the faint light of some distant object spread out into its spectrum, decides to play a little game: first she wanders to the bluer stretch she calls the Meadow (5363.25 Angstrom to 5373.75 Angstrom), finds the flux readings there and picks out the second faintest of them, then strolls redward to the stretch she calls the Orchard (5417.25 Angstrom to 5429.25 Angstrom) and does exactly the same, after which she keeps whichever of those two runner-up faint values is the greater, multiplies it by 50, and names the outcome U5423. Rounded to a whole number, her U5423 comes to 720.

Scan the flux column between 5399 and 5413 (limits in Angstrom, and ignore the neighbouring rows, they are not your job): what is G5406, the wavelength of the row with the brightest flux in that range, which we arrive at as 5412.0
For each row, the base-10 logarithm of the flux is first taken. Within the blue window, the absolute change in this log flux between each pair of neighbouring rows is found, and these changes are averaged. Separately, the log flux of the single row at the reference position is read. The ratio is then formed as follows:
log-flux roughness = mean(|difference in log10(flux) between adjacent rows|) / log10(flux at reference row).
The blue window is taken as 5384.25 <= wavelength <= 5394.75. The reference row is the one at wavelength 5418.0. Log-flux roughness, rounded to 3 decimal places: 0.034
